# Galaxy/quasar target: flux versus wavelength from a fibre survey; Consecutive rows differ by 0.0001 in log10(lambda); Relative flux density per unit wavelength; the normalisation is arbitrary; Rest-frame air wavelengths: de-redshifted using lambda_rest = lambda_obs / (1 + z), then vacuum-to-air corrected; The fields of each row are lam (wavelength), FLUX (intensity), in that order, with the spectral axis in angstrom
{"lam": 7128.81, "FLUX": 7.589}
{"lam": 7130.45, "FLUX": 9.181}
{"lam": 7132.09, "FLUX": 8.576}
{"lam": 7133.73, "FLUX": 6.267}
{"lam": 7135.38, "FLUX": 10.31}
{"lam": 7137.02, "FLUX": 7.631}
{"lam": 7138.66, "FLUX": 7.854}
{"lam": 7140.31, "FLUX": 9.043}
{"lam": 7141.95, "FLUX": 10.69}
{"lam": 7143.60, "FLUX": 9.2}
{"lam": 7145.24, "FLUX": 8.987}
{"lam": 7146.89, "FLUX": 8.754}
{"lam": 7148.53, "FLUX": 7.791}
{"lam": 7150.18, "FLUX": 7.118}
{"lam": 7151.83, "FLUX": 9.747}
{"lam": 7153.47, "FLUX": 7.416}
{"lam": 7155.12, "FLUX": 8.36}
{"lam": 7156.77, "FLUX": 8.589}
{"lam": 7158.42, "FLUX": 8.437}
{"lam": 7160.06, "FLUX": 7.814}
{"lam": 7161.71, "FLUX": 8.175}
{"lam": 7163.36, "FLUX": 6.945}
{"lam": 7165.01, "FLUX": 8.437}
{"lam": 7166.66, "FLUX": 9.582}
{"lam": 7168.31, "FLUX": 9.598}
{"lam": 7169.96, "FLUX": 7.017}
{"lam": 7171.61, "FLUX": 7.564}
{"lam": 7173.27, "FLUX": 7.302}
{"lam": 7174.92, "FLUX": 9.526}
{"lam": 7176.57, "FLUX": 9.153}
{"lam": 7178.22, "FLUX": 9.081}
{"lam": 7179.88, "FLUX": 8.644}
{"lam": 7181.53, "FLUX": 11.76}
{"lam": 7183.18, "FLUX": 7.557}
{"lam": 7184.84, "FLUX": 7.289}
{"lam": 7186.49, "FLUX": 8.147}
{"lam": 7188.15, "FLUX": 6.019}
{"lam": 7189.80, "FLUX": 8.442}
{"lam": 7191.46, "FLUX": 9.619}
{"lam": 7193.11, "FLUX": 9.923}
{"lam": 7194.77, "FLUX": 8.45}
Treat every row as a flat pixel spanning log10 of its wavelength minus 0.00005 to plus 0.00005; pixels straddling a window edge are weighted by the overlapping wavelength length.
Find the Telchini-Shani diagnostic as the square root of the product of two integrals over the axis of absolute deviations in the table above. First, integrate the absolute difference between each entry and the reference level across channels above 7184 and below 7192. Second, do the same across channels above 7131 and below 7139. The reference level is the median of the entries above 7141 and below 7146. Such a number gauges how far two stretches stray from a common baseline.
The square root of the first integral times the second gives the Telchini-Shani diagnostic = 12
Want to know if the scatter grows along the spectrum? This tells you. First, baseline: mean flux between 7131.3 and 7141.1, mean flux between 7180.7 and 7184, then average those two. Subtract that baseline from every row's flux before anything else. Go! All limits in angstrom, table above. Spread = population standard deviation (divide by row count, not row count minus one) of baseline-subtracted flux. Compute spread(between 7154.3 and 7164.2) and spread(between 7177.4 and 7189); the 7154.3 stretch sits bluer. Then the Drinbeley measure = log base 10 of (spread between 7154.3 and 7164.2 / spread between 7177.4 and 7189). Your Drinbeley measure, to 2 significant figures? -0.48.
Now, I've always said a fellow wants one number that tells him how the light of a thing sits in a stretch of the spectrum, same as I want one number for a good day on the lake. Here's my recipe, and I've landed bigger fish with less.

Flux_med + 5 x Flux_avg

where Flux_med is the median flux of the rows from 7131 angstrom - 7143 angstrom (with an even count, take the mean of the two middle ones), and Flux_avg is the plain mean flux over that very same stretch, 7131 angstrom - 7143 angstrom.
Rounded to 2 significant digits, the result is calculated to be 52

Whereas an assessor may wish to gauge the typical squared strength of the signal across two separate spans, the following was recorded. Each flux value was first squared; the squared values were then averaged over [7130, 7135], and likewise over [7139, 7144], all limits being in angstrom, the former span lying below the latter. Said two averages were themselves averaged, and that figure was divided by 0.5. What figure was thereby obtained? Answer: 159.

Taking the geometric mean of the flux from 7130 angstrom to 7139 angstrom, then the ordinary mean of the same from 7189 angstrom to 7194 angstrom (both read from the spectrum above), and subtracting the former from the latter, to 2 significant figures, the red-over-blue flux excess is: 1.1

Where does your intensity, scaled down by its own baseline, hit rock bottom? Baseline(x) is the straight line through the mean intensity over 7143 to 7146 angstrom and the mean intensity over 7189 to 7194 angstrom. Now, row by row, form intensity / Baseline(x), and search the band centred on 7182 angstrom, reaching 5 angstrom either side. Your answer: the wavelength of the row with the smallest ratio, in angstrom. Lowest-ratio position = 7184.84 angstrom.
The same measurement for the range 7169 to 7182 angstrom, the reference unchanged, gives 7169.96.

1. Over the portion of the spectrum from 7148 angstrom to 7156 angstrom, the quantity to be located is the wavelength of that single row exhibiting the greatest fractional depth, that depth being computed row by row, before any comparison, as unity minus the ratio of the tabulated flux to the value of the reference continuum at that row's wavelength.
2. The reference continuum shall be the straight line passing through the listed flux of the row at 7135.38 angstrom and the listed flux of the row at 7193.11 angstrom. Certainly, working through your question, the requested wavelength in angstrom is 7150.18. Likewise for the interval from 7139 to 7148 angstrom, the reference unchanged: 7146.89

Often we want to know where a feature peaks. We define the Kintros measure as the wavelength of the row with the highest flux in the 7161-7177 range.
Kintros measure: 7168.31 angstrom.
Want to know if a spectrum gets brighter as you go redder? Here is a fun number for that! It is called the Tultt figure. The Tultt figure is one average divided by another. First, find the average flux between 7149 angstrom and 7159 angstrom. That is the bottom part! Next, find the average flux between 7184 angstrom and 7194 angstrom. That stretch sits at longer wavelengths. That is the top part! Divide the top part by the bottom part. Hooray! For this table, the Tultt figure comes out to 1.00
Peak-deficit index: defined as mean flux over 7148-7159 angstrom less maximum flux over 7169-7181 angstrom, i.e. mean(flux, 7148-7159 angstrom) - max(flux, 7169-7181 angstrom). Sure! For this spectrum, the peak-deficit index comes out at -1.3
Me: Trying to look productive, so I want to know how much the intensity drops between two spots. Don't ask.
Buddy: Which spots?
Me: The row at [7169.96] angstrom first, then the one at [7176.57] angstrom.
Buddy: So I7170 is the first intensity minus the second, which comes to -2.1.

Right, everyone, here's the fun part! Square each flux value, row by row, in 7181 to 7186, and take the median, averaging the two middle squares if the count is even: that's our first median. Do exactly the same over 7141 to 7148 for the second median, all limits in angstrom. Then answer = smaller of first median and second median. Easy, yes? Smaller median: 57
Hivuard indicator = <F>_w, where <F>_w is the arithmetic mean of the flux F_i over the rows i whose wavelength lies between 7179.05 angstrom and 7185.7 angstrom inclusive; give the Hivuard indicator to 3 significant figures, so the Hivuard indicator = 8.81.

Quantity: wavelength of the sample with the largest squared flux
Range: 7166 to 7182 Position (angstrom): 7181.53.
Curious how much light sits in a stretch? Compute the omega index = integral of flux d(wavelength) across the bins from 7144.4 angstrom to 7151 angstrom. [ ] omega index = 54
